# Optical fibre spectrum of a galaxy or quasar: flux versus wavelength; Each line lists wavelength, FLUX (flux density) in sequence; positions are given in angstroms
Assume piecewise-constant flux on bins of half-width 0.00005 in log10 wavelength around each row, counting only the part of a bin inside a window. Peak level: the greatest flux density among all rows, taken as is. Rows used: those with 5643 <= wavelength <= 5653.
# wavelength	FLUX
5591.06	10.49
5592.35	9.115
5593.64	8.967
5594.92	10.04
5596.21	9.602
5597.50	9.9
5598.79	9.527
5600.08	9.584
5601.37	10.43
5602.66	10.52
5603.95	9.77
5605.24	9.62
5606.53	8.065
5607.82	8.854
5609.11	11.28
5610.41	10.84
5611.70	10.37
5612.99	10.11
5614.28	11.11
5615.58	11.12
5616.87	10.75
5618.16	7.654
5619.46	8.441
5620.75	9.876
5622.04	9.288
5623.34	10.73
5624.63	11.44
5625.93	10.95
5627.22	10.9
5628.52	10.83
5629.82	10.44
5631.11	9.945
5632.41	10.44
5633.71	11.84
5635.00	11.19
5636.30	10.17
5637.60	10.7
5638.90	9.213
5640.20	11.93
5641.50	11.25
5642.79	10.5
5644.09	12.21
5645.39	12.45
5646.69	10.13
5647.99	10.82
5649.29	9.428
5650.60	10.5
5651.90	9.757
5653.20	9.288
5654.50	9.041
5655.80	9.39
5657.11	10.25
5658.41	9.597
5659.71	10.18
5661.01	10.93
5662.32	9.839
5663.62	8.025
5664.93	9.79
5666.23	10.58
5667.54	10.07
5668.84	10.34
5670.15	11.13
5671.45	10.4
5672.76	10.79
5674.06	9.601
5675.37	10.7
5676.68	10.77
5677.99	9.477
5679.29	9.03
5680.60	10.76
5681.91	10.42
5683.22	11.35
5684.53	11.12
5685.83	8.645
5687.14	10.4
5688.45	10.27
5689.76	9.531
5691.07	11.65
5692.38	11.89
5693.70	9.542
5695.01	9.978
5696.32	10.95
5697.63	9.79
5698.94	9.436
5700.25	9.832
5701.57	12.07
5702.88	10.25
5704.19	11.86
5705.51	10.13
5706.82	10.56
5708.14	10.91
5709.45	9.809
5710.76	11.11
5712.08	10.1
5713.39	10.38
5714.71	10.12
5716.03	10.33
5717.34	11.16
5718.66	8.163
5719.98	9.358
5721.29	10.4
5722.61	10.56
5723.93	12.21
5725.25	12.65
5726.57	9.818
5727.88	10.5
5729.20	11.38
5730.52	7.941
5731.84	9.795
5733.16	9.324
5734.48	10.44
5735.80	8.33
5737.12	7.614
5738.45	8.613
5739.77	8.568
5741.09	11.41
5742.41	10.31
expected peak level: 12.45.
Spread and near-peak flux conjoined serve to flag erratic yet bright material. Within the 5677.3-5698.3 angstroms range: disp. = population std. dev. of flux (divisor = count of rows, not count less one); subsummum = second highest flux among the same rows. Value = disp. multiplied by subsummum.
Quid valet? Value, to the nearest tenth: 10.6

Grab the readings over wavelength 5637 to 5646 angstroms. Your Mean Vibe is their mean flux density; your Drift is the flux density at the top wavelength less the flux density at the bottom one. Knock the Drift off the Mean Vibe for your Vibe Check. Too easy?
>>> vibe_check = 9.4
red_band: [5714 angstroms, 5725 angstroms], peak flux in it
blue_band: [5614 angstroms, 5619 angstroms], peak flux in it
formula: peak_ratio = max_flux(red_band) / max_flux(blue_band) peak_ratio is 1.10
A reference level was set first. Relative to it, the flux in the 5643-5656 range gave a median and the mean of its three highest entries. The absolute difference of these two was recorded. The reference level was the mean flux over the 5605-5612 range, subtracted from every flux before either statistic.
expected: 1.88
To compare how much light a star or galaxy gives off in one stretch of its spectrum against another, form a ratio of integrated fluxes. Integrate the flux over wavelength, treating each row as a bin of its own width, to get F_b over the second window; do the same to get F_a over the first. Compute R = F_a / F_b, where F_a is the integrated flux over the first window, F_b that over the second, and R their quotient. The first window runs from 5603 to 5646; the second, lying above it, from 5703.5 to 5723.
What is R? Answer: 2.2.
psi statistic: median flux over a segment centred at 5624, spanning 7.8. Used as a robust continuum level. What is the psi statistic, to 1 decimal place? 10.8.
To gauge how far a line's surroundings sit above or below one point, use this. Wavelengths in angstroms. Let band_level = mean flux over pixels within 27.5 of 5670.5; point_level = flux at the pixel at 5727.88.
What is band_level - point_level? -0.2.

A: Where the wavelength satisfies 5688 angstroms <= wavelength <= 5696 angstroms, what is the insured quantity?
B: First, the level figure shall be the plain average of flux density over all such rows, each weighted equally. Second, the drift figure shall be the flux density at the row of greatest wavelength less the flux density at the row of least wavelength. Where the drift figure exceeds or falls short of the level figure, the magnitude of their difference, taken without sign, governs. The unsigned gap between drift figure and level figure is 10.8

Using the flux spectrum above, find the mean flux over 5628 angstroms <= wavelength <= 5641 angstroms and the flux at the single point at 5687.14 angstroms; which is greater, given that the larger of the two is 10.7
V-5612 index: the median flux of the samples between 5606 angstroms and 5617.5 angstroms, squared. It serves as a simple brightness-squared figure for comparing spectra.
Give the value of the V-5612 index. 116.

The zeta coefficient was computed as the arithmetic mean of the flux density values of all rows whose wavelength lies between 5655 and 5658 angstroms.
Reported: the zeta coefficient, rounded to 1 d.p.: 9.8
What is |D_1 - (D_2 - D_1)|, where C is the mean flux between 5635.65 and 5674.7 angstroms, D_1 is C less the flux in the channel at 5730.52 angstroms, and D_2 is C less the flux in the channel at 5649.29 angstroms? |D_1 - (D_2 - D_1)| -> 3.8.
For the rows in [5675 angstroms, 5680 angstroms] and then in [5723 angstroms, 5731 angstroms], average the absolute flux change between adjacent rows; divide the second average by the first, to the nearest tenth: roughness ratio 2.7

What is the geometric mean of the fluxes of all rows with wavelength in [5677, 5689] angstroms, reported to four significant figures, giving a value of 10.12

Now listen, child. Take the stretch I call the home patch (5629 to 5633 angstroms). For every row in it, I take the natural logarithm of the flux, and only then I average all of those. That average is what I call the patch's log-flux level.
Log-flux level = 2.33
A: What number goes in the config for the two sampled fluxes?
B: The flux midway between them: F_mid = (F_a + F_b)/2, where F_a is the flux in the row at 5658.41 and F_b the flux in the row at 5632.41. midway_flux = 10.0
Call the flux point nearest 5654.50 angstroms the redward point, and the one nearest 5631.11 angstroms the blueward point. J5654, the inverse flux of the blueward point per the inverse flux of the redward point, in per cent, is 91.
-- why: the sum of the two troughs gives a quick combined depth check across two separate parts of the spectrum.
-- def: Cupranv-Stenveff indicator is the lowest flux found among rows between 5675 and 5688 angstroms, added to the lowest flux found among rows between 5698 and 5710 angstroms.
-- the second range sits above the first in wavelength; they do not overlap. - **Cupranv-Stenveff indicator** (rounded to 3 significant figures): 18.1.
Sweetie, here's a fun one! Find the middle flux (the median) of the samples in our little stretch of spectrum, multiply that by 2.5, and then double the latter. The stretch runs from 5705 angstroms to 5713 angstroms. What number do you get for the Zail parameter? 51.7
